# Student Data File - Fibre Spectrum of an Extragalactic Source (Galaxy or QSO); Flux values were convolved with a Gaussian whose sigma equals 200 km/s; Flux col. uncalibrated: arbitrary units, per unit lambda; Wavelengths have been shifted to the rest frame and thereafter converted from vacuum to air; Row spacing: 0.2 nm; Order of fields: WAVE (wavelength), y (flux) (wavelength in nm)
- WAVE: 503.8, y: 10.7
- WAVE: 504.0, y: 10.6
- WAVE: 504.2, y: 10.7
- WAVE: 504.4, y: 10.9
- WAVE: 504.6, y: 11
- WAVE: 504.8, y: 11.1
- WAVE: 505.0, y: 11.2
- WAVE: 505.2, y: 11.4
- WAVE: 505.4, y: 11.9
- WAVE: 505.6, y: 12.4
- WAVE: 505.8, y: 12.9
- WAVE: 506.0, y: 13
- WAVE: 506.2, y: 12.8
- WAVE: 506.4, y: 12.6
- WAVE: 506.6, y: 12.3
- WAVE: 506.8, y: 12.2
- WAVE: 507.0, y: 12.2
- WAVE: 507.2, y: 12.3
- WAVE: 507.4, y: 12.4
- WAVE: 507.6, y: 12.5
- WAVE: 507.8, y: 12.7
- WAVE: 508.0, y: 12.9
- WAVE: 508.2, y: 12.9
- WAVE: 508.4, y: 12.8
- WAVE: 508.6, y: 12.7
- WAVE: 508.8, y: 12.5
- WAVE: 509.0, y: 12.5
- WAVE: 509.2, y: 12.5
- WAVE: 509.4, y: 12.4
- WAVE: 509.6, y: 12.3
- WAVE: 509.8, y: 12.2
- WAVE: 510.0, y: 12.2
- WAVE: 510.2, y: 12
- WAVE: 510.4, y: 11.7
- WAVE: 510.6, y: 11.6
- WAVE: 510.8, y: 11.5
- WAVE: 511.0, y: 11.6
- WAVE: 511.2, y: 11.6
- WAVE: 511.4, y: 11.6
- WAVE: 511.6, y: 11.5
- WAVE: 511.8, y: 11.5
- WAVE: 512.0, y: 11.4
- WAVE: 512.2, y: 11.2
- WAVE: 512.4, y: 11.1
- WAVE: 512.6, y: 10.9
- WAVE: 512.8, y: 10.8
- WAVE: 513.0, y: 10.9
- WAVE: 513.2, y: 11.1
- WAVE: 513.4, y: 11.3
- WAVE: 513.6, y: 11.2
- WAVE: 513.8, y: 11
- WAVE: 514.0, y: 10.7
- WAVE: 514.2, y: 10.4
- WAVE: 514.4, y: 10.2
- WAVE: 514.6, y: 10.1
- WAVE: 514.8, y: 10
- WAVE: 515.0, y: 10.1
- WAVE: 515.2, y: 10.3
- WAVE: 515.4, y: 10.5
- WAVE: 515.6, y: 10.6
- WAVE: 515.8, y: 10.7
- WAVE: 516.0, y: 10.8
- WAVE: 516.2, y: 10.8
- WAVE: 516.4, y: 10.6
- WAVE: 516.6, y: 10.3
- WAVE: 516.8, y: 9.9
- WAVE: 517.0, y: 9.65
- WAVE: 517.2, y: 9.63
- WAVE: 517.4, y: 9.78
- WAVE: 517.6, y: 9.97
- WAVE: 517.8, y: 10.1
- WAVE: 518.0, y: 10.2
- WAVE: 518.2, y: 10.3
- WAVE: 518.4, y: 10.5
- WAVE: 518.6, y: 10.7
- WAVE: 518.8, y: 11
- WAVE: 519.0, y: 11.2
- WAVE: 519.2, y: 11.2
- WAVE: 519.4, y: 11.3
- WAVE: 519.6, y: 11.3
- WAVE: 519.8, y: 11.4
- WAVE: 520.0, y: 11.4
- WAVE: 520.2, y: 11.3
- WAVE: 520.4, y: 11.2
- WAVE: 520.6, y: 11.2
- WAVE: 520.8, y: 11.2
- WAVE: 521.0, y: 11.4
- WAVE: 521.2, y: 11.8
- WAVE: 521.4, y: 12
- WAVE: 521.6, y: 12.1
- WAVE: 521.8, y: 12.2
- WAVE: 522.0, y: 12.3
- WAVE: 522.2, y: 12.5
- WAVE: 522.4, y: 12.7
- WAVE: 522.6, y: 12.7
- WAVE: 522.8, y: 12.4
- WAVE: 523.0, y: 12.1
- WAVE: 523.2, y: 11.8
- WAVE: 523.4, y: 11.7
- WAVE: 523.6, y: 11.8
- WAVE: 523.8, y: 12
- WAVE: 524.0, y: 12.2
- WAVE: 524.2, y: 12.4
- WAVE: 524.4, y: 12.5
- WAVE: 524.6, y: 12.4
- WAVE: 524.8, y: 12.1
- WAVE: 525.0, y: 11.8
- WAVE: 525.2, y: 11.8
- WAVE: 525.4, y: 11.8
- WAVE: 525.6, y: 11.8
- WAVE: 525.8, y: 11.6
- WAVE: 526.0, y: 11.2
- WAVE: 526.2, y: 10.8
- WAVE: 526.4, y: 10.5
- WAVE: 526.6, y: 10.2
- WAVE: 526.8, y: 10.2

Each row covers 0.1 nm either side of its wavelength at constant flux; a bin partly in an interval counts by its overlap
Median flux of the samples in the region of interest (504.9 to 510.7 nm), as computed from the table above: 12.4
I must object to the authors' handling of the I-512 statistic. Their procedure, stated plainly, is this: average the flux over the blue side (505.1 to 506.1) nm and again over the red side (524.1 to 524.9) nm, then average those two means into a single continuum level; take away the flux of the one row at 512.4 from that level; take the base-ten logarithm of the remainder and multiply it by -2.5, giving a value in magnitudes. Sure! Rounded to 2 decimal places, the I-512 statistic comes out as -0.23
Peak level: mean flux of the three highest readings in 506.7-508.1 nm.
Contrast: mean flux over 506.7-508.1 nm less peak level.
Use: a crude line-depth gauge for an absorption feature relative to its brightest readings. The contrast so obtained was -0.24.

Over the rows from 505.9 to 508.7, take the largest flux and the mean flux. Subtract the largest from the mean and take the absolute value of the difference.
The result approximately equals 0.41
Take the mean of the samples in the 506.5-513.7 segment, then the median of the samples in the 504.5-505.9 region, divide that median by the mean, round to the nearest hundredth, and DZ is 0.96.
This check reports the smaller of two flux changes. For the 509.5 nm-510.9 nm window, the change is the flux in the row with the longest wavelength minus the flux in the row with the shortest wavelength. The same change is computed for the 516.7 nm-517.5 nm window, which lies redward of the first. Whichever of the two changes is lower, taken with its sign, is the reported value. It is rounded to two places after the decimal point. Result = -0.80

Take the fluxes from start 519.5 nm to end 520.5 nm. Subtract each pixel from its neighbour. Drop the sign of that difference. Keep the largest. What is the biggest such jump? 0.10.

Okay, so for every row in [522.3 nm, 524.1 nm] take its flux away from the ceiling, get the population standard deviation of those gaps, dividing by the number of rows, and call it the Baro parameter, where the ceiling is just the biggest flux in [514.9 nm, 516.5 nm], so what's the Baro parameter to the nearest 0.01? 0.36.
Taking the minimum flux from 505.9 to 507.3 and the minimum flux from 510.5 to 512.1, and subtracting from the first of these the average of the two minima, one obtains 0.4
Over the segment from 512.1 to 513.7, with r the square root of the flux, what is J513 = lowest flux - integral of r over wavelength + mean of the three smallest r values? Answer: 8.8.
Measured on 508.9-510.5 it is 9.6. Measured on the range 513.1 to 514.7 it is 8.1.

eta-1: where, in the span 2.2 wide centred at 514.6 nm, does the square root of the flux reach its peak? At 513.6 nm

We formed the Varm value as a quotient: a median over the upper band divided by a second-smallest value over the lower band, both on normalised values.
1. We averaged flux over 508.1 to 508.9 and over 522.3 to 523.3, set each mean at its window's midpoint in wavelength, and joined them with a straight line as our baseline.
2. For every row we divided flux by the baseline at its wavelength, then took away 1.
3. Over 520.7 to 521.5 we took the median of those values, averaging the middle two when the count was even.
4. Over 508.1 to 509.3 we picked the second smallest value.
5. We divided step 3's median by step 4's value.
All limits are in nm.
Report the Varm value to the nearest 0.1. 3.8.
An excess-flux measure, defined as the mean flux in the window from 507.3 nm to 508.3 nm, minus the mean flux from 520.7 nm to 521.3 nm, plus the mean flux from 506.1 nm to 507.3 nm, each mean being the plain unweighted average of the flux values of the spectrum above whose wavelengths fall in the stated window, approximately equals 13.6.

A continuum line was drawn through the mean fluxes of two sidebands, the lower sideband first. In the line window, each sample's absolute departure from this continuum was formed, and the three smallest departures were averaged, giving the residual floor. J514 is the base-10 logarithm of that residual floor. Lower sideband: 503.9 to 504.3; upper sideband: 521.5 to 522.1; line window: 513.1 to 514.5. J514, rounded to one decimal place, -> -0.6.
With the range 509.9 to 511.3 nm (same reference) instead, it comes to -0.5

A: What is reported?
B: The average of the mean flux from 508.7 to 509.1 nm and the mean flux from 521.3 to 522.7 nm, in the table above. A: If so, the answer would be 12.4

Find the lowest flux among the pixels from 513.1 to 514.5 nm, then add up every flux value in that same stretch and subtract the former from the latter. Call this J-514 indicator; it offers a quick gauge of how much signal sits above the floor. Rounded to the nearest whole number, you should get 66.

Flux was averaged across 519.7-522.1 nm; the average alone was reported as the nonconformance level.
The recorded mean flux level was 11.6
